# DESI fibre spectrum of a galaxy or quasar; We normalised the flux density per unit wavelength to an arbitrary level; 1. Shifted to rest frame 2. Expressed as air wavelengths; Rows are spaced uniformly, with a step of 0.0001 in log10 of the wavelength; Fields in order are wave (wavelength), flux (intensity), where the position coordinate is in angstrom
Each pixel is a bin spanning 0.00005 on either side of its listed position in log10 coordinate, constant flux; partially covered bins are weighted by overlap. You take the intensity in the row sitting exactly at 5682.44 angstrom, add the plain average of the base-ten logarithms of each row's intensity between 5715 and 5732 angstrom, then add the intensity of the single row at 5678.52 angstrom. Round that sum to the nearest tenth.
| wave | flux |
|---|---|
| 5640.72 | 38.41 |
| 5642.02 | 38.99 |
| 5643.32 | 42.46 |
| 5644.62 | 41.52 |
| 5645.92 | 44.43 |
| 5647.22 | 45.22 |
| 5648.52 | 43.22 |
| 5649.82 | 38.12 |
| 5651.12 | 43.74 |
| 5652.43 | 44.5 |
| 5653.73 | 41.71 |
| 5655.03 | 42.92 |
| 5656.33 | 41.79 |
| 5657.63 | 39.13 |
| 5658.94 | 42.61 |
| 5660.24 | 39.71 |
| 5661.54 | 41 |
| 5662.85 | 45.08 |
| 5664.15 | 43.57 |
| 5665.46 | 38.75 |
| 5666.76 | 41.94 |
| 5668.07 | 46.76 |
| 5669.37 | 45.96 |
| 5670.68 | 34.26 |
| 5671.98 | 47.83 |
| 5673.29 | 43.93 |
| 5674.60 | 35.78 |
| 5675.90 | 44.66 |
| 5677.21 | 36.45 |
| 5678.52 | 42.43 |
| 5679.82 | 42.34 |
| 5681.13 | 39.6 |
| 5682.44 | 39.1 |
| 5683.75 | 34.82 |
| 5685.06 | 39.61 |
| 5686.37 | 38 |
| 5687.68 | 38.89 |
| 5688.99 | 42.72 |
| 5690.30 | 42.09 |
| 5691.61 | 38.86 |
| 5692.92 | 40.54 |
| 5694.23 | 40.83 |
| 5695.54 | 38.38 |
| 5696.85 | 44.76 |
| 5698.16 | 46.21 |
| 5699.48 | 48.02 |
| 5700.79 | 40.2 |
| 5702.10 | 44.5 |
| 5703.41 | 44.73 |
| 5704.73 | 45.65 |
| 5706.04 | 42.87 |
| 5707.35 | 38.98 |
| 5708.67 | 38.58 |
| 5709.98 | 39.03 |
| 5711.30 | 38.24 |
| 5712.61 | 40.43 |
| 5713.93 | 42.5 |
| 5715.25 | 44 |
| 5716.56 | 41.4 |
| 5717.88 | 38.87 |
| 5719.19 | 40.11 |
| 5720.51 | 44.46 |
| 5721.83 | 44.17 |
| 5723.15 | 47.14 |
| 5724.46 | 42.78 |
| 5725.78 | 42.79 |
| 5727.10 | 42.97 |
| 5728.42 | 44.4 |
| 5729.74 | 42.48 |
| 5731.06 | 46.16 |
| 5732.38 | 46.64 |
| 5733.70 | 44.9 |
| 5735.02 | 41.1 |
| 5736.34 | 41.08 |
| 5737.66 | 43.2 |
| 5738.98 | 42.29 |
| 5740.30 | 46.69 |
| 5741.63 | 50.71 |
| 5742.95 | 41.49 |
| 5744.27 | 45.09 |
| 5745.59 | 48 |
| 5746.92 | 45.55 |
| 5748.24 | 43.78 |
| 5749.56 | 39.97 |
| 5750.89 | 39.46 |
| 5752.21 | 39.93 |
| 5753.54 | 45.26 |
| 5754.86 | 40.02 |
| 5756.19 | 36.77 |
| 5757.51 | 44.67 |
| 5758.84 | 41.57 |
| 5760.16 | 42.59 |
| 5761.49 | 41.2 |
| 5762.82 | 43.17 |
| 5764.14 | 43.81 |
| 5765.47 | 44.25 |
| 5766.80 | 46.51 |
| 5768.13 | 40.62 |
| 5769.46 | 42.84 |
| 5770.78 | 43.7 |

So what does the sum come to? 83.2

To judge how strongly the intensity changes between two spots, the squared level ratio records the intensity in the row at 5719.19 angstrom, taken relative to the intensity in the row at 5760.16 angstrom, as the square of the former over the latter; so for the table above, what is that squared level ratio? 0.89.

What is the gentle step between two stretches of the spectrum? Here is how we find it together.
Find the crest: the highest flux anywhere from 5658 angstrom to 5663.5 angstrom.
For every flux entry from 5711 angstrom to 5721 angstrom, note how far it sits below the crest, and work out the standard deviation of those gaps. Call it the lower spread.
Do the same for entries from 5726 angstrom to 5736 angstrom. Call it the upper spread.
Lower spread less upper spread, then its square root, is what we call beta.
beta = 0.51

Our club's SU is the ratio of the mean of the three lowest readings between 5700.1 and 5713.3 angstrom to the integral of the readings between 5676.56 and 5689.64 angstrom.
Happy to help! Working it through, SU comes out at 0.075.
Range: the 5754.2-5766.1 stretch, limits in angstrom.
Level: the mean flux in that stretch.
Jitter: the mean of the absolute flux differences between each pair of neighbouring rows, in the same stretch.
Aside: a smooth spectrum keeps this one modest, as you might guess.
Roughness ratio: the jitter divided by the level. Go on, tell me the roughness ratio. 0.059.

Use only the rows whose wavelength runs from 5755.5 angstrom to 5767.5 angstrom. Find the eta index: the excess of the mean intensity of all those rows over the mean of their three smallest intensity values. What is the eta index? 2.9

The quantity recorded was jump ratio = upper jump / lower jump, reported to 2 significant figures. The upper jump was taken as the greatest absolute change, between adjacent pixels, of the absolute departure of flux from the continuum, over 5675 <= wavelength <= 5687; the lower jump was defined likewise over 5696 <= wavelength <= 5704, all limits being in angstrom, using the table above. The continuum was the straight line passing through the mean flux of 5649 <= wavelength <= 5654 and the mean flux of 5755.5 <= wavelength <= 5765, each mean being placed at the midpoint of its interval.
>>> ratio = 1.2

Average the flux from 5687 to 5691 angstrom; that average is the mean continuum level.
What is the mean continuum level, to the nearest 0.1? 41.2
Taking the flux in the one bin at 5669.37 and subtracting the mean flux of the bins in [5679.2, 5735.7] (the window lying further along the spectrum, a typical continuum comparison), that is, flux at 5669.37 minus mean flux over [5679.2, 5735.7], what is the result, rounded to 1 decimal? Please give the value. 4.0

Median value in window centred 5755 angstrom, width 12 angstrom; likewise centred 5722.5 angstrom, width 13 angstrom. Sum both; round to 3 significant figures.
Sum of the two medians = 82.9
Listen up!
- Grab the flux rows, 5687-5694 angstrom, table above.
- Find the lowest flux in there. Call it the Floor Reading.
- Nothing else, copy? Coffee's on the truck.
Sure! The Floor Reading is 38.86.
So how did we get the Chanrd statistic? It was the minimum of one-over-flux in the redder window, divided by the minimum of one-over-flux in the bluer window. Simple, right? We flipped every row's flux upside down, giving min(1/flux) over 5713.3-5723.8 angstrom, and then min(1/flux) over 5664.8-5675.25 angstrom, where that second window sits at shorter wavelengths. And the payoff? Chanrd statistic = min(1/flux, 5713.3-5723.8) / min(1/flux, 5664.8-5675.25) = 1.01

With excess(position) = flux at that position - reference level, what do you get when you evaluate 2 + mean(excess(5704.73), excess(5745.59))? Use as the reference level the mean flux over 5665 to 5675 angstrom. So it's 7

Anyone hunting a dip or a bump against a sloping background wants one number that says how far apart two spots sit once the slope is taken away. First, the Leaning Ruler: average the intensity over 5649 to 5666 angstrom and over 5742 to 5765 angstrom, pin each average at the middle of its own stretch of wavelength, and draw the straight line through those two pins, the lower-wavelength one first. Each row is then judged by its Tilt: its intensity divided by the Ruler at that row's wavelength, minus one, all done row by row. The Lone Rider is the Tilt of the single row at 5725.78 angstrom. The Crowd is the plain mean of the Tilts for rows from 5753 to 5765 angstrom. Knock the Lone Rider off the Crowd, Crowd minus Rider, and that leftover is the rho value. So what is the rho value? -0.02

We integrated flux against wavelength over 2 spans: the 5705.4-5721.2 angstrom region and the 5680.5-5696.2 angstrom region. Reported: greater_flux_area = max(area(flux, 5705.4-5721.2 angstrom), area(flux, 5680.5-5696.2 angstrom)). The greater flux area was 644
